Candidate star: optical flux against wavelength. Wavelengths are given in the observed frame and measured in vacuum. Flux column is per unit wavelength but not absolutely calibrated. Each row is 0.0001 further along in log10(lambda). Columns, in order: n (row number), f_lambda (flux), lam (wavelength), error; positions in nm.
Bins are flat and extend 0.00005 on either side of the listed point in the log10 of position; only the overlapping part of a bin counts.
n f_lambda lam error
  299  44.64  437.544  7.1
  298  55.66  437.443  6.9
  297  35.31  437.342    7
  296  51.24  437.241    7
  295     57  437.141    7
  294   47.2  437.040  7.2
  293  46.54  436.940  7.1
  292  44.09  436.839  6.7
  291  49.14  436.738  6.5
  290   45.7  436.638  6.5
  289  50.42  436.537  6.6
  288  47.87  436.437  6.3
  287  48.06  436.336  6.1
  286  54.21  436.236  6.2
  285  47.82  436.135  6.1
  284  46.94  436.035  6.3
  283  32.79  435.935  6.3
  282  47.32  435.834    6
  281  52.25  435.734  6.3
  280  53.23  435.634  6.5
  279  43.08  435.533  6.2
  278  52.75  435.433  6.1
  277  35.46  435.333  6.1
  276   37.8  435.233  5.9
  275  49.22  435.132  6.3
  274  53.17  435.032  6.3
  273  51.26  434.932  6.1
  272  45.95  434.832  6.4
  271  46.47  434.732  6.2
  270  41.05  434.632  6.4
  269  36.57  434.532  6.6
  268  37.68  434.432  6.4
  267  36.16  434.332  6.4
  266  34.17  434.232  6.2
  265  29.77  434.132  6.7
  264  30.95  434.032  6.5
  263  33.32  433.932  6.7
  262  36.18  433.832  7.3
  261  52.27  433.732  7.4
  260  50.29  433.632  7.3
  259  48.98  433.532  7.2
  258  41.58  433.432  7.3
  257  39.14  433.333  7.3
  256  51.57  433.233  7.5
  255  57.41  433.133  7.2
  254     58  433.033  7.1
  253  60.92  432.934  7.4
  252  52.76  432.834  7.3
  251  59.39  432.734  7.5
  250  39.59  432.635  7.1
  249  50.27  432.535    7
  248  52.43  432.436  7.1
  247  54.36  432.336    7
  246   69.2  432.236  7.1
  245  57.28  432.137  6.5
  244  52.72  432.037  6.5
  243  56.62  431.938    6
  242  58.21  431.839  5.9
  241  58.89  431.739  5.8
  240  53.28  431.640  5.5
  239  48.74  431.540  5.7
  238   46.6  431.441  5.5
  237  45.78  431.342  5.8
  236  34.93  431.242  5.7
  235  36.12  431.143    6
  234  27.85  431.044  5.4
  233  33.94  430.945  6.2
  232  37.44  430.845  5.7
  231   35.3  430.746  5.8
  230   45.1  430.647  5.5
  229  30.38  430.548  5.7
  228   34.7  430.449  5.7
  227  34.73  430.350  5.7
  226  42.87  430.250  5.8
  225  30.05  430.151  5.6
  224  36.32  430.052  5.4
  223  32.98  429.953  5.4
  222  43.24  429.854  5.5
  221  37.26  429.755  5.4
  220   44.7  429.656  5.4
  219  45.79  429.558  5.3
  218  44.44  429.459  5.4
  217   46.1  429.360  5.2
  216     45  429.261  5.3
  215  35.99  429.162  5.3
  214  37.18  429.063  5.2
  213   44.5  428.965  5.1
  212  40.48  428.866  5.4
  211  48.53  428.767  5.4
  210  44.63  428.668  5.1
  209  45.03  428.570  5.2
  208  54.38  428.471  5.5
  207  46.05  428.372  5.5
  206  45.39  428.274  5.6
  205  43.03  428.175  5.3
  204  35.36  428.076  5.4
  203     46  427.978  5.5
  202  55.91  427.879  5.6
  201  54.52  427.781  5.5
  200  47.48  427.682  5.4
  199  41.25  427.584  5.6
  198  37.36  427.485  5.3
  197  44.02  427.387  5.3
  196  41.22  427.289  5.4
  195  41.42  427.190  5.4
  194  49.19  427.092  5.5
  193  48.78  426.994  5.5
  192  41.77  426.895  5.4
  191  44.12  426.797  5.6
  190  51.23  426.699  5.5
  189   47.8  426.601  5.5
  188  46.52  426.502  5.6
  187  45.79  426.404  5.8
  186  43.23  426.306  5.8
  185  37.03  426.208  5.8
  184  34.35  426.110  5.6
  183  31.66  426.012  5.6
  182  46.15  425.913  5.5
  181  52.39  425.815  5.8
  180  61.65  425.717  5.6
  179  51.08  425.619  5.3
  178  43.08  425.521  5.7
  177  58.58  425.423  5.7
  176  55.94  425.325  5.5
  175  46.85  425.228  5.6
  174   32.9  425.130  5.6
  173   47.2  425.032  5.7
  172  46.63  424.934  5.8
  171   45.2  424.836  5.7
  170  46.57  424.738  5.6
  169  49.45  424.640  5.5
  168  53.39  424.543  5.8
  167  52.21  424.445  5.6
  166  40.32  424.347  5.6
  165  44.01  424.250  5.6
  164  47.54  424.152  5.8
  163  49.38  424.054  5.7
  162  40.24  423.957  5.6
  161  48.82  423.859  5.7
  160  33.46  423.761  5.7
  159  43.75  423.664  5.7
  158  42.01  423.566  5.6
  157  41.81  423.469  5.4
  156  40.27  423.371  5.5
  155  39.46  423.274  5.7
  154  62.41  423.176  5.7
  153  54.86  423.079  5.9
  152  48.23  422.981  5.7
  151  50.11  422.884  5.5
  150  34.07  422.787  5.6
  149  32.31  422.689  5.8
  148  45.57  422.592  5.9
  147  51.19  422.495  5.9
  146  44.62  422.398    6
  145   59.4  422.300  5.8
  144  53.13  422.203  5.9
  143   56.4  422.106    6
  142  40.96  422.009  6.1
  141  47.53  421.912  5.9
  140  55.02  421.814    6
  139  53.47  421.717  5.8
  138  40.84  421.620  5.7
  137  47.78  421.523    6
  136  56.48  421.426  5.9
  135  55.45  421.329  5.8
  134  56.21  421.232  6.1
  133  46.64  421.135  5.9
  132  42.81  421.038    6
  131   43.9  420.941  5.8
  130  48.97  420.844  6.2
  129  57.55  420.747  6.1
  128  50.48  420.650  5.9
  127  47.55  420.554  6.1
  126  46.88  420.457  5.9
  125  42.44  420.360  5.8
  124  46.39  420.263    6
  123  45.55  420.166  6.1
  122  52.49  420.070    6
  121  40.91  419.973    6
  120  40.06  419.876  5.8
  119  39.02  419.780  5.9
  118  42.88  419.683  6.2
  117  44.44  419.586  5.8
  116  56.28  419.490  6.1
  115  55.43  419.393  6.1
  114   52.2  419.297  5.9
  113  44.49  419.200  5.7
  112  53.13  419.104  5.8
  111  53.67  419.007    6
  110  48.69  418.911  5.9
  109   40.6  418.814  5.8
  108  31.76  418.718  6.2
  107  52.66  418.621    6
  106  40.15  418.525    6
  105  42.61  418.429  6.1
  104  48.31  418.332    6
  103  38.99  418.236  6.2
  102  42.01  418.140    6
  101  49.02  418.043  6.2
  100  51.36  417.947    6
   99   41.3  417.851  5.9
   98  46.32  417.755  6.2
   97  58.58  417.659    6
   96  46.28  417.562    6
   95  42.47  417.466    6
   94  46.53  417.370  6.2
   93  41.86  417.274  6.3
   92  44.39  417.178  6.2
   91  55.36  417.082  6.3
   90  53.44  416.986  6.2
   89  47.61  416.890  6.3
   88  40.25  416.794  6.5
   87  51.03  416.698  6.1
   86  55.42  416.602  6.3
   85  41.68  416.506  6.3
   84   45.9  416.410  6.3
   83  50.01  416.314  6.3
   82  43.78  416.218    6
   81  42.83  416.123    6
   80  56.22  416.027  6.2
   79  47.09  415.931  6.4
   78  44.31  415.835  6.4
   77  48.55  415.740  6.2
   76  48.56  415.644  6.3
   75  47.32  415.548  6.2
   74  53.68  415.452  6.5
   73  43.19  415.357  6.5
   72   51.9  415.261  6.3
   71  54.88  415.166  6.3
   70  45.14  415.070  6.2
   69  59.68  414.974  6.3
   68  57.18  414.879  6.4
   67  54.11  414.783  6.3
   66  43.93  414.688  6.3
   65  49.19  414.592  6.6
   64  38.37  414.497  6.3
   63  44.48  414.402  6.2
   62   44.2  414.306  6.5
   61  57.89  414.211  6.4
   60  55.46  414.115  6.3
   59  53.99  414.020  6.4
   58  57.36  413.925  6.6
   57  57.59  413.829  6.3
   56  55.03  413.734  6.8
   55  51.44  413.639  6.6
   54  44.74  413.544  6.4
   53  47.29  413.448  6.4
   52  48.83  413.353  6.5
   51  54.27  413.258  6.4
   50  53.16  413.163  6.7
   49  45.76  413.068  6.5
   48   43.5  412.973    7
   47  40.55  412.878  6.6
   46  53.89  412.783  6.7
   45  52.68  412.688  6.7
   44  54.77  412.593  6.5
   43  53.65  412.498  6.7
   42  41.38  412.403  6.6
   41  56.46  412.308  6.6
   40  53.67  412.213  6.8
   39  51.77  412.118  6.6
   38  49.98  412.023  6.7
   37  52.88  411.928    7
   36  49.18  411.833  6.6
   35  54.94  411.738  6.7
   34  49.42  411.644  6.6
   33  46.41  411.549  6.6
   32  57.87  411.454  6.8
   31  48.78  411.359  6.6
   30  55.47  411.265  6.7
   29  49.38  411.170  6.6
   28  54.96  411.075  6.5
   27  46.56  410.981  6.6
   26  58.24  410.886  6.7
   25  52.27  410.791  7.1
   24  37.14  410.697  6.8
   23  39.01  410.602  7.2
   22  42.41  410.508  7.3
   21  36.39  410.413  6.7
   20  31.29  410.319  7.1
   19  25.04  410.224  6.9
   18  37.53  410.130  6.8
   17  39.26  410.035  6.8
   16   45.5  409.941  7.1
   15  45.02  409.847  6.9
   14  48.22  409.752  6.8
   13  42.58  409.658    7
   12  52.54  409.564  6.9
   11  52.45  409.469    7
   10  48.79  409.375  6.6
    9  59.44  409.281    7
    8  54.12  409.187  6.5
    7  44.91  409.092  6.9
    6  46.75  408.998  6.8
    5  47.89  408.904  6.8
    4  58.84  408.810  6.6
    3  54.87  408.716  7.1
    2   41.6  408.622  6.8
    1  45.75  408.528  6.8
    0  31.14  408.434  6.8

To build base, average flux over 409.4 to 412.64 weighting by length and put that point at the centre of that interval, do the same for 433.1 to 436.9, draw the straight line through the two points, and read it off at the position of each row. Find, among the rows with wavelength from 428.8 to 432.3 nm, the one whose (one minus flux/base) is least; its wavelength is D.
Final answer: 432.236 nm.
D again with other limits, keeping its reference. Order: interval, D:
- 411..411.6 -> 411.454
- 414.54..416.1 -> 414.974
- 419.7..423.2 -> 423.176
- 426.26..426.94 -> 426.699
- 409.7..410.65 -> 409.752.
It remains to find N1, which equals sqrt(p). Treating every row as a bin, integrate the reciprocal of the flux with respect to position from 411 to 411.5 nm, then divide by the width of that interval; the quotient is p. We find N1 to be 0.138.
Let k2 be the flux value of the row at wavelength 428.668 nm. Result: 44.63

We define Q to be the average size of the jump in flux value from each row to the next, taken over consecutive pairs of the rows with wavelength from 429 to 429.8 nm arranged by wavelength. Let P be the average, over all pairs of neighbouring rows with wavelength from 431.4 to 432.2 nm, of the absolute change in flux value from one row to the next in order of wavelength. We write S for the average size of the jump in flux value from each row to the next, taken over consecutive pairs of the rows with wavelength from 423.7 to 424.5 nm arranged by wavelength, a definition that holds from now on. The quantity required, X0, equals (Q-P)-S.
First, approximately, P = 3.3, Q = 3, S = 7.7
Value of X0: -8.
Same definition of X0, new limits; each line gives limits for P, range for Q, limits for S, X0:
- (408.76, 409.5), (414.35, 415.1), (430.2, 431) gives -5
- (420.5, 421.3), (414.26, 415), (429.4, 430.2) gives -5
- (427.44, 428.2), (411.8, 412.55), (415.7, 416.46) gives -7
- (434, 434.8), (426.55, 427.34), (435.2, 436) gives -7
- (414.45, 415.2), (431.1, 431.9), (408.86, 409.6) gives -9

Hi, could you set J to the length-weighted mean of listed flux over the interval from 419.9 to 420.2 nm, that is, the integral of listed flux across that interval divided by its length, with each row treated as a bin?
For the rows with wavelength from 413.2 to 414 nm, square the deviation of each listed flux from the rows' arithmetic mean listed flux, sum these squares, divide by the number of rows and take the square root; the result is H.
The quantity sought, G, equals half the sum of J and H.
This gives 25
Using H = 4.5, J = 45.9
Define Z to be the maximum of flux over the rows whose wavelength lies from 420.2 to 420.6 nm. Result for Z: 47.55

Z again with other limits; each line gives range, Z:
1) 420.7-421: 57.55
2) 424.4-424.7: 53.39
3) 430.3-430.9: 45.1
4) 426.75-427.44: 49.19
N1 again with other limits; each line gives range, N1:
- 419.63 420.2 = 0.152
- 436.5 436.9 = 0.146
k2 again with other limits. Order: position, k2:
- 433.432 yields 41.58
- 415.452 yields 53.68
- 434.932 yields 51.26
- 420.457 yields 46.88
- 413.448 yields 47.29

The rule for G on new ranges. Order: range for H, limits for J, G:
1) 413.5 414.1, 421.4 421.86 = 27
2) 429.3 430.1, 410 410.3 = 19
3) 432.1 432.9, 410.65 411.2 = 29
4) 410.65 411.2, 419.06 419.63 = 29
